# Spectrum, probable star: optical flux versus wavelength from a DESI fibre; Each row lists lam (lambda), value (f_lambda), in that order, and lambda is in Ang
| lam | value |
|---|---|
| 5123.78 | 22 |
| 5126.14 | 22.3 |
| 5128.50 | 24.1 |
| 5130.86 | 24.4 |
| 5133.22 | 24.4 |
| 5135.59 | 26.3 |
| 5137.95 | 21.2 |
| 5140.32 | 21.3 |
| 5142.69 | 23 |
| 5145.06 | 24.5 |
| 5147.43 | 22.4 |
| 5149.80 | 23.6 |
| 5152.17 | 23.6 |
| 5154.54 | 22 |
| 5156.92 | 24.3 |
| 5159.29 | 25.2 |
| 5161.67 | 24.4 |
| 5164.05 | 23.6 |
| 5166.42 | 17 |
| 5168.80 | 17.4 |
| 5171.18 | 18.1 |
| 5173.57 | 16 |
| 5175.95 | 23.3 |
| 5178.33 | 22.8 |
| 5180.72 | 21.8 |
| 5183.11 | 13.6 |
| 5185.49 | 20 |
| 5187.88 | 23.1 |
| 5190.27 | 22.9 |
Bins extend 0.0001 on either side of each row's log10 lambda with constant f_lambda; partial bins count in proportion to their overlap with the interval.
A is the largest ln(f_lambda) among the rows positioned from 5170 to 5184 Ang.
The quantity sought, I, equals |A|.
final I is 3.148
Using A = 3.15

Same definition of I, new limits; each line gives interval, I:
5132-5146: 3.270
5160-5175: 3.195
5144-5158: 3.199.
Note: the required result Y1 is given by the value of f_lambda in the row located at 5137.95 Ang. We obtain 21.2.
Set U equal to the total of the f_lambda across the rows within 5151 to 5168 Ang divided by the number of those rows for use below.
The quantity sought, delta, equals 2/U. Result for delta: 0.087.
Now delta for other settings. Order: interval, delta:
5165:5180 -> 0.105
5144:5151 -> 0.085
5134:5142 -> 0.087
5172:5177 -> 0.102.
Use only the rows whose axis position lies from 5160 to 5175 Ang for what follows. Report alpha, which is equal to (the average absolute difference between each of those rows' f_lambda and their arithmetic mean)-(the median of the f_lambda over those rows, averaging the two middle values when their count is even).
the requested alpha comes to -15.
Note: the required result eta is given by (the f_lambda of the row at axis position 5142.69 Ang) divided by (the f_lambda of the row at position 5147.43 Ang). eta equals 1.03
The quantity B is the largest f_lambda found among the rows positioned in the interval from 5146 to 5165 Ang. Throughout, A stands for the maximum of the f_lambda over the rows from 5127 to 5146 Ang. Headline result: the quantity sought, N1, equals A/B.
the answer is 1.04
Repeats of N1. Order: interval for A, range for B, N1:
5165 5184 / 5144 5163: 0.92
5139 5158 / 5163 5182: 1.04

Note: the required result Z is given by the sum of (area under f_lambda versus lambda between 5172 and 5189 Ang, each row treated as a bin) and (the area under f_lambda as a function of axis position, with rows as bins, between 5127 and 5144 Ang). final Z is 740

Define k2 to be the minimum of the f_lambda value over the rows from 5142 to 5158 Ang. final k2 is 22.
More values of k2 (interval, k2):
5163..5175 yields 16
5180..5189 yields 13.6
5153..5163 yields 22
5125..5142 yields 21.2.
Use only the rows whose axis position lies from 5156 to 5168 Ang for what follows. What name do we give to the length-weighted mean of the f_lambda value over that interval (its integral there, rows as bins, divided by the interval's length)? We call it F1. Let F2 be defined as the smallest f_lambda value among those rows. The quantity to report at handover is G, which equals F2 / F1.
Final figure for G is 0.75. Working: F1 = 22.7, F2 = 17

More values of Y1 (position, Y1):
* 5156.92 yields 24.3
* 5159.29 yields 25.2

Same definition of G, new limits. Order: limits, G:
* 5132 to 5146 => 0.90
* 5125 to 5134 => 0.94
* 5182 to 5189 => 0.72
